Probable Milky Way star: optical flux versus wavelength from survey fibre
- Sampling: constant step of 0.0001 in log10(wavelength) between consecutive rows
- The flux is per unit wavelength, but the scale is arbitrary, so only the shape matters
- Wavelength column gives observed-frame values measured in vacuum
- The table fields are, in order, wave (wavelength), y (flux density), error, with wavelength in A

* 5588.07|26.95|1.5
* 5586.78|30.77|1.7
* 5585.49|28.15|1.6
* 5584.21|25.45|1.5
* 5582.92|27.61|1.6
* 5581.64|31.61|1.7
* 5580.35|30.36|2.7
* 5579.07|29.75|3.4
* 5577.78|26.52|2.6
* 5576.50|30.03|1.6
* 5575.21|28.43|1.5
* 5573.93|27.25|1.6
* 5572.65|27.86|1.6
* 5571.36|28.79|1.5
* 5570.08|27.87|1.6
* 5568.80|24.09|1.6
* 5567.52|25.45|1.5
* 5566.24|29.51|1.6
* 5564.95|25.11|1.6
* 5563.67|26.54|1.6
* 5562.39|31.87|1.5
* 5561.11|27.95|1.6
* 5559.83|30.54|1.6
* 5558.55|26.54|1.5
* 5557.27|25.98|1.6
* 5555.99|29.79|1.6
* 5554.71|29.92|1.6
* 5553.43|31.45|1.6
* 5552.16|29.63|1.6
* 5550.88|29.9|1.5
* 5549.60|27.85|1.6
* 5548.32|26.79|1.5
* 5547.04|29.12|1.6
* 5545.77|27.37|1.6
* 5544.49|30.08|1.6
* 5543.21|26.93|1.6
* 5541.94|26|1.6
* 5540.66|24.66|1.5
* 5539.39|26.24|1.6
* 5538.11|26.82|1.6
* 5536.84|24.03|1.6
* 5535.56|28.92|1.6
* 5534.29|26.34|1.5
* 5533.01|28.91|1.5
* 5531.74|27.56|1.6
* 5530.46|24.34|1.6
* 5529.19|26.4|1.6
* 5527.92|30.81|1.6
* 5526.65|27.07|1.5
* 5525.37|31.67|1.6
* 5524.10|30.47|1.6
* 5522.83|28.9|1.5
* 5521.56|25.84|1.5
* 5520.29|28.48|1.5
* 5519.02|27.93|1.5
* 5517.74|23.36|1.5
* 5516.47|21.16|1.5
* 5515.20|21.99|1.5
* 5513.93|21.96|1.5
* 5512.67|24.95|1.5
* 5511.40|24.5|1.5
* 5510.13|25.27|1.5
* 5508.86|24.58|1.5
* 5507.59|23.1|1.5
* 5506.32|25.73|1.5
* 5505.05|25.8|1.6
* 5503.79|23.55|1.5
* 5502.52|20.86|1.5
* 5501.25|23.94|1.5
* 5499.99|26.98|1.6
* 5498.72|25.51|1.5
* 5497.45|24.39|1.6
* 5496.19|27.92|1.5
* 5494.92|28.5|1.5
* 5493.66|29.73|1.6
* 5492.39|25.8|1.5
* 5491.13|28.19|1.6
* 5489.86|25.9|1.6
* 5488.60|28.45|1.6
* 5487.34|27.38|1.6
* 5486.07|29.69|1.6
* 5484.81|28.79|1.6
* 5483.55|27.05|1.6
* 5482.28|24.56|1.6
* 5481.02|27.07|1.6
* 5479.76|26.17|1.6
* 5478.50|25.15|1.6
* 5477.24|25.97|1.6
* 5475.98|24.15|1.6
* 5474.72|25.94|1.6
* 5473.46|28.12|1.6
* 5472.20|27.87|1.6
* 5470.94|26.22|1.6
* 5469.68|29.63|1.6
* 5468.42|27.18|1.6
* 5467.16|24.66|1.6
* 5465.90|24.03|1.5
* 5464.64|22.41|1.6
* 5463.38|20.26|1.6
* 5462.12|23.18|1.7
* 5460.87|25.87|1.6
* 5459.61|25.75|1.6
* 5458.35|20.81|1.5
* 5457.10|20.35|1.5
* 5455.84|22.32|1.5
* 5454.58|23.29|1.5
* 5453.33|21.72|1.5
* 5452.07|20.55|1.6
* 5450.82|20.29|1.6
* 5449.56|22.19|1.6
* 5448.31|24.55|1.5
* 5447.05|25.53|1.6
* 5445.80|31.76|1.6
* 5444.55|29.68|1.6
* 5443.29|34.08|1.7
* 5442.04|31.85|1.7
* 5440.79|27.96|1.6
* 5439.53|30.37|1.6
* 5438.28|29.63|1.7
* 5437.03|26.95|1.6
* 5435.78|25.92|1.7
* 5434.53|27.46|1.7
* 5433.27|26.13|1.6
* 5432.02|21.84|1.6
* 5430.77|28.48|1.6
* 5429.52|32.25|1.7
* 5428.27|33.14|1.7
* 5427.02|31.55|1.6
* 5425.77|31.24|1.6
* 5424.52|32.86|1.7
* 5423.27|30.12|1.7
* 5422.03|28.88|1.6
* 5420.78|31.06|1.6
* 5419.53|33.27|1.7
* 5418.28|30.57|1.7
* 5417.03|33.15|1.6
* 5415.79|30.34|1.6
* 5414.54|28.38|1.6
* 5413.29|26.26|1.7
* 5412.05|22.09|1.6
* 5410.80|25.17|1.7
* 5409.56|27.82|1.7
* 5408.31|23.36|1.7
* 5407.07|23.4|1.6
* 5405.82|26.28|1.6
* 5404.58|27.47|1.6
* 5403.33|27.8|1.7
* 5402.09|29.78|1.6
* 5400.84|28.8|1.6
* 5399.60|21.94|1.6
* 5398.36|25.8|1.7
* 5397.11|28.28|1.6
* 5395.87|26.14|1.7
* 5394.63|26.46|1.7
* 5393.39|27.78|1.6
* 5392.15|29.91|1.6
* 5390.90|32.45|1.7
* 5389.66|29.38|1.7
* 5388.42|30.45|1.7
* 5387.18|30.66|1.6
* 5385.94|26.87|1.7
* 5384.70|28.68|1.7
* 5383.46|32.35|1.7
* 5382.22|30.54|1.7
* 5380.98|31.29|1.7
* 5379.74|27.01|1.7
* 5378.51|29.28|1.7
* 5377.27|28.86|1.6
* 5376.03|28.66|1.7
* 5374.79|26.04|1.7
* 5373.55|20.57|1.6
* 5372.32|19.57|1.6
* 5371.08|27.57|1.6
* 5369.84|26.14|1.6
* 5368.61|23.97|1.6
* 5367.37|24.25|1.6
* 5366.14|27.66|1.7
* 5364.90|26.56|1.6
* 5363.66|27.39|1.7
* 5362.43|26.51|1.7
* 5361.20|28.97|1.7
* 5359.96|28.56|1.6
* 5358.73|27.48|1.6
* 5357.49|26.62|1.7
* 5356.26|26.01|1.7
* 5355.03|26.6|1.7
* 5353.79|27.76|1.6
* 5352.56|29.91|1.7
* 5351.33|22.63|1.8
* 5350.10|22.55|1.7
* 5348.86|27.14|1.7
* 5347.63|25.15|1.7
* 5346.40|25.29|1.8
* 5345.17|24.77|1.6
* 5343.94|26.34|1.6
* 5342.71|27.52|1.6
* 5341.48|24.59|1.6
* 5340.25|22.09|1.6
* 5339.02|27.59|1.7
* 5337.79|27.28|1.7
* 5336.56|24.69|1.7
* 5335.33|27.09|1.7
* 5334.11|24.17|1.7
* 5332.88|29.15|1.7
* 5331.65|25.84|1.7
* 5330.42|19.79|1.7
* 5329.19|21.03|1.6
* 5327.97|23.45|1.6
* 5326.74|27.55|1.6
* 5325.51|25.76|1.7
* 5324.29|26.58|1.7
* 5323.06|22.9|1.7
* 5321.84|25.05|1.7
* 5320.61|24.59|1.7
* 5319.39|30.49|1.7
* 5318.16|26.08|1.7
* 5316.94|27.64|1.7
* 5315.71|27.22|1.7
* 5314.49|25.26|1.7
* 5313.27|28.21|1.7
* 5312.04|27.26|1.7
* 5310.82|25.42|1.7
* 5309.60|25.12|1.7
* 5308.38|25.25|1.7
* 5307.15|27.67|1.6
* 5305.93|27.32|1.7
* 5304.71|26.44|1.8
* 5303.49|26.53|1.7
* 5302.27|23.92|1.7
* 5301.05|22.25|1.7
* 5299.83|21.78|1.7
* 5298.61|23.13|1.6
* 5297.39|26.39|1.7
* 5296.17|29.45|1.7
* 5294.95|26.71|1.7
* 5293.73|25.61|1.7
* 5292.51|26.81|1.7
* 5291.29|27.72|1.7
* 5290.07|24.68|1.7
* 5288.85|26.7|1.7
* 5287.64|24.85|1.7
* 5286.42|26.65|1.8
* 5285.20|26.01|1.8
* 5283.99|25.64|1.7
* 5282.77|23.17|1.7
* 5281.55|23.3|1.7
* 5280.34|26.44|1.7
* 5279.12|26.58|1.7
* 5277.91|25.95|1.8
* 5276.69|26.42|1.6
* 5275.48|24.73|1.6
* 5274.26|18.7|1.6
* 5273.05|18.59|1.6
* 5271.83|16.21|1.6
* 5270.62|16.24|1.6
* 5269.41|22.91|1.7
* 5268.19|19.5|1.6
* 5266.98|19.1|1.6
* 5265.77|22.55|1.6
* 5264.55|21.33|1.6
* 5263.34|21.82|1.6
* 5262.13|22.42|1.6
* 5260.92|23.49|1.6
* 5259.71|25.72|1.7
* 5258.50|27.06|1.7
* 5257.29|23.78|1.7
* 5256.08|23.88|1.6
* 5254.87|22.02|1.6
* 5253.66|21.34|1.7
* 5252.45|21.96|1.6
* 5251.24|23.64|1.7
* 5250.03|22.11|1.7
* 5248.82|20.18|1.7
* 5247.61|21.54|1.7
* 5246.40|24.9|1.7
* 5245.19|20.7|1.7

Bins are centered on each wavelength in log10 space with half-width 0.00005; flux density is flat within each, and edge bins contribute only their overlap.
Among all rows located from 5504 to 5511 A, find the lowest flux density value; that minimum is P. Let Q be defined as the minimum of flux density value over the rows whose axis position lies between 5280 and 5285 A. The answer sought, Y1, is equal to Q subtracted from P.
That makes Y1 -0.1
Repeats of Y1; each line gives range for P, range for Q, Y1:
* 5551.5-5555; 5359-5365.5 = 3.1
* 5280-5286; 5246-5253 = 3.0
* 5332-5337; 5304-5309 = -1.1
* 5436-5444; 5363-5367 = 0.4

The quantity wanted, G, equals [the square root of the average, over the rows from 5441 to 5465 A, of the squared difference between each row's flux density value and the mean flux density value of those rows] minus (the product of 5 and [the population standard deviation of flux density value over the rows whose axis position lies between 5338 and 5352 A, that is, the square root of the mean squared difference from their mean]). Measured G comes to -5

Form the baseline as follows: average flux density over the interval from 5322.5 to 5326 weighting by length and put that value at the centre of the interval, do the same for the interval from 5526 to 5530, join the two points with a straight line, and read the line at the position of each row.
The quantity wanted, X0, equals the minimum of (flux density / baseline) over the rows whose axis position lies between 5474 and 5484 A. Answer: 0.89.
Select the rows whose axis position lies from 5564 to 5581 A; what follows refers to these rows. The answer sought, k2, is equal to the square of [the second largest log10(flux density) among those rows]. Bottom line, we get 2.18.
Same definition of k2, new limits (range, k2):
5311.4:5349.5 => 2.15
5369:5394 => 2.28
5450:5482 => 2.10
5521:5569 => 2.25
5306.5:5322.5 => 2.10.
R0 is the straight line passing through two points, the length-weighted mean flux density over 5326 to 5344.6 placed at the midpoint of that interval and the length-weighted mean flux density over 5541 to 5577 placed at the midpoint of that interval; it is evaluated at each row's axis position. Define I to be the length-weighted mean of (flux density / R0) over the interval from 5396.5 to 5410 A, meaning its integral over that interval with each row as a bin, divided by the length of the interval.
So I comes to 1.01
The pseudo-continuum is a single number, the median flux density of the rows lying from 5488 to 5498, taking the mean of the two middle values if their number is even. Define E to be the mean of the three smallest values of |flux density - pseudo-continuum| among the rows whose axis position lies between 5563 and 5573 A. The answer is 0.37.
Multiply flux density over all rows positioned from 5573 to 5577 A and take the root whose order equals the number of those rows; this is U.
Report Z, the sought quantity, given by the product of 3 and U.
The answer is 86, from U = 29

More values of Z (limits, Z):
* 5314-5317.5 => 80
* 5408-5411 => 76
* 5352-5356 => 84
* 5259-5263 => 72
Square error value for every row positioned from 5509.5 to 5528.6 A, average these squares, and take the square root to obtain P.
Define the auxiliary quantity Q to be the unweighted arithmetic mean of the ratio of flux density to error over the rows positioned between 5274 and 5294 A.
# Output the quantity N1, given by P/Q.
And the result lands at 0.102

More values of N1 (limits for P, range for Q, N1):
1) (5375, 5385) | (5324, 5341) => 0.112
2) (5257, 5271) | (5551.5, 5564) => 0.089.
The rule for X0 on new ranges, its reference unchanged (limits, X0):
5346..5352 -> 0.89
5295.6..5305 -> 0.88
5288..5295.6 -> 1.00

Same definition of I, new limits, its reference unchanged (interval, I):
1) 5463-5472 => 0.93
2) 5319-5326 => 1.03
